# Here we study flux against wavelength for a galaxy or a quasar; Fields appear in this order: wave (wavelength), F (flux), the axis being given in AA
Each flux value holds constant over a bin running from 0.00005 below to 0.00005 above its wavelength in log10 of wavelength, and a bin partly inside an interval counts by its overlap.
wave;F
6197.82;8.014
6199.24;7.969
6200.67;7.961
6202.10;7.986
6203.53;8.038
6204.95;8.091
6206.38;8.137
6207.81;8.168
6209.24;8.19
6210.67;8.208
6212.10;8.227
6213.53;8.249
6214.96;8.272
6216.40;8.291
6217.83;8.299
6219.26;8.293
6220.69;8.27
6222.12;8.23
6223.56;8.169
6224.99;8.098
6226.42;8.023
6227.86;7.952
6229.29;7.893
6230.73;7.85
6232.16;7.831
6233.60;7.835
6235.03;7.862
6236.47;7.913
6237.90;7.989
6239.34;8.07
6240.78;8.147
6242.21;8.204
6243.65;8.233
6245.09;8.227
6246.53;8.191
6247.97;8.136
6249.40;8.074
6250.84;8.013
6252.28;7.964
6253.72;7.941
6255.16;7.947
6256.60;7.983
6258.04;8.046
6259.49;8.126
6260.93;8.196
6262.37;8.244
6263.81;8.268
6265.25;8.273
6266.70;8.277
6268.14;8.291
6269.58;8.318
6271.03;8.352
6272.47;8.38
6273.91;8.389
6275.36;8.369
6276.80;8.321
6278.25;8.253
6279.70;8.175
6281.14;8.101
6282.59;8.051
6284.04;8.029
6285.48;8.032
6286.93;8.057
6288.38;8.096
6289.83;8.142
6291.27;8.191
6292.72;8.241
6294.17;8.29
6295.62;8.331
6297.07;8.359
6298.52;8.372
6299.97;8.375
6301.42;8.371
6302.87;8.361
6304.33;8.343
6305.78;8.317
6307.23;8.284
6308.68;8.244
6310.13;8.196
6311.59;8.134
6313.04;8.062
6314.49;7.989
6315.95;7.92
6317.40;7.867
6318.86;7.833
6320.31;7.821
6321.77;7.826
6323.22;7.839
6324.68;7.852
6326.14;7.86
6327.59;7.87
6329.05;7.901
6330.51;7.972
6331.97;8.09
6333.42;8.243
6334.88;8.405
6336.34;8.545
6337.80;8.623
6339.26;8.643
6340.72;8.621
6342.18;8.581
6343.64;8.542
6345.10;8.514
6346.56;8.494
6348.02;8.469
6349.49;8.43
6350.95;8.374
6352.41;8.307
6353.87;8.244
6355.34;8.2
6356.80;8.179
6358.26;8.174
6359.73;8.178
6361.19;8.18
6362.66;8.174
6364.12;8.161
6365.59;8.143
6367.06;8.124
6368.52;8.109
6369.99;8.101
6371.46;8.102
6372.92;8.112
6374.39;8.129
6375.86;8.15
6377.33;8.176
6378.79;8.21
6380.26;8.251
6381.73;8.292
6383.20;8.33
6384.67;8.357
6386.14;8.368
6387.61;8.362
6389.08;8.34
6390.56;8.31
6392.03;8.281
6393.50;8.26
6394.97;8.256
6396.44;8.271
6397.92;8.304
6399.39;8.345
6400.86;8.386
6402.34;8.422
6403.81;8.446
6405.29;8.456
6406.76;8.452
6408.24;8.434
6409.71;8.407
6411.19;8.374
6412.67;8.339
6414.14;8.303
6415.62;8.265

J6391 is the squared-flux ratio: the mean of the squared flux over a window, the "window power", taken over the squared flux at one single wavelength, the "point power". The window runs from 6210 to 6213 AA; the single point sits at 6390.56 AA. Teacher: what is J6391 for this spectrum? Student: 0.98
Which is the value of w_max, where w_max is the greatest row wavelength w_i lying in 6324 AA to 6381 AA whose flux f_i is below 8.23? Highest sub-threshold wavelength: 6378.79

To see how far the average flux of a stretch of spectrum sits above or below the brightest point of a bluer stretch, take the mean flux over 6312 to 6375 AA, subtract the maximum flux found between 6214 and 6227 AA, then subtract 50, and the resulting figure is -50.1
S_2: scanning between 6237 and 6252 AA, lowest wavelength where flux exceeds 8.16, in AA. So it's 6242.21 AA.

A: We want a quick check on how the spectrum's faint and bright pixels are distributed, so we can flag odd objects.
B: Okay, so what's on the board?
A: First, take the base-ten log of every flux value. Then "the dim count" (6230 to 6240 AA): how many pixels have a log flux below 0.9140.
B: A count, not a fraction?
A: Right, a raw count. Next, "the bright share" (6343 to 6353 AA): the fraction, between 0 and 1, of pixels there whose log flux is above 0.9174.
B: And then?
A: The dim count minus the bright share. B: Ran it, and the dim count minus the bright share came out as 6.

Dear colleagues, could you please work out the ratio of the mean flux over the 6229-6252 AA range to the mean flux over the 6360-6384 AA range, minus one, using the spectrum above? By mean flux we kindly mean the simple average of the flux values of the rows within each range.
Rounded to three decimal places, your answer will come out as -0.017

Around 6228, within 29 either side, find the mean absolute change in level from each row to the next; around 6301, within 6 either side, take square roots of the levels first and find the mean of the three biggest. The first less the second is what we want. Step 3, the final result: -2.85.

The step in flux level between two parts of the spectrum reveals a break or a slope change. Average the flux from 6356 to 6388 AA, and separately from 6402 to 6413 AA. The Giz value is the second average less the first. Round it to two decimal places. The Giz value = 0.22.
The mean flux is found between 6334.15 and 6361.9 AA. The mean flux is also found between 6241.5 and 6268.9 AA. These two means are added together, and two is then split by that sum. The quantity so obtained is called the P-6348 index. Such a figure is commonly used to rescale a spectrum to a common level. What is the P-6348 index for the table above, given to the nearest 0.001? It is 0.121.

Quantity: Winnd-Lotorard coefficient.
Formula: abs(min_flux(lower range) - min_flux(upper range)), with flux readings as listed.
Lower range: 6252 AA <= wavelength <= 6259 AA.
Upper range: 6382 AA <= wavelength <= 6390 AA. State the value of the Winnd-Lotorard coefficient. 0.39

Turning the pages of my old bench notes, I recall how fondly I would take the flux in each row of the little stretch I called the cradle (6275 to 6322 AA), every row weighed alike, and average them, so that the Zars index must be 8.16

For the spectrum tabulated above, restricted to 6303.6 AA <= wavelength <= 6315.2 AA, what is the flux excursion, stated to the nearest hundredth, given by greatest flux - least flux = 0.35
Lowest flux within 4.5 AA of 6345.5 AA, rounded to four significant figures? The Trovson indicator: 8.430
